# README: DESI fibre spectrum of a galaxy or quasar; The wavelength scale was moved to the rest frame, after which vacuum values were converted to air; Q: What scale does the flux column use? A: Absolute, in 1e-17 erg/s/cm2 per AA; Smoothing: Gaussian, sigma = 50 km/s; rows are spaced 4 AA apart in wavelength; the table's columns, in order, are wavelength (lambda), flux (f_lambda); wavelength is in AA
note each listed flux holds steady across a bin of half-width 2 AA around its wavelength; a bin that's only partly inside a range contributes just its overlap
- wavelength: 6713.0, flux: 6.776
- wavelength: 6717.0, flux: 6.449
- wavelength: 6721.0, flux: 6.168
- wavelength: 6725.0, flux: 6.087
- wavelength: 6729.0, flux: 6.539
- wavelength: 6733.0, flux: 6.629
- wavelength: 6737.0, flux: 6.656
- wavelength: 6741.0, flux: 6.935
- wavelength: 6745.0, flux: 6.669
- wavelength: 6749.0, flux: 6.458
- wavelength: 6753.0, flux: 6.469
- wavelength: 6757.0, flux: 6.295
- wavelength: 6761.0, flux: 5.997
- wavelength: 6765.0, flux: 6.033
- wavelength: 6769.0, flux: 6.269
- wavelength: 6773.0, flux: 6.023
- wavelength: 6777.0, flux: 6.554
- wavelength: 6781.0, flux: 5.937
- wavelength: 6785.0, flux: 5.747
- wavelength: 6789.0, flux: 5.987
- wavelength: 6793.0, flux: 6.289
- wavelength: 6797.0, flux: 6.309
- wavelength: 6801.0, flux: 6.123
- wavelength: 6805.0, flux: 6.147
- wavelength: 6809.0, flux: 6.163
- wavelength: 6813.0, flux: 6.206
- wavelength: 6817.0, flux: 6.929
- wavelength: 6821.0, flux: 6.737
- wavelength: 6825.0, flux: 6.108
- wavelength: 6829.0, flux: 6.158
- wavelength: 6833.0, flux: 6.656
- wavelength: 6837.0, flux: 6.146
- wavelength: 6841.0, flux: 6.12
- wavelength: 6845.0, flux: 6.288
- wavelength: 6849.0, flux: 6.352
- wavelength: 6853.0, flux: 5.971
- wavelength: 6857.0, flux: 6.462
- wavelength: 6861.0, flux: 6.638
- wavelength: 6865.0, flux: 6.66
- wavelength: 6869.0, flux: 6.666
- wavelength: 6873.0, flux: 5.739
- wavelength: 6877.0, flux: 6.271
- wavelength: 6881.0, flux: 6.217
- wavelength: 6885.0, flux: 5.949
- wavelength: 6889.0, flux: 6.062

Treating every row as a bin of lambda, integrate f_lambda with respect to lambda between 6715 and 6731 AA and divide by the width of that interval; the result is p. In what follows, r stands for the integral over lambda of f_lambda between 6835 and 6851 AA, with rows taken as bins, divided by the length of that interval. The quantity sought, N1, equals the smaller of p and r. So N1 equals 6.23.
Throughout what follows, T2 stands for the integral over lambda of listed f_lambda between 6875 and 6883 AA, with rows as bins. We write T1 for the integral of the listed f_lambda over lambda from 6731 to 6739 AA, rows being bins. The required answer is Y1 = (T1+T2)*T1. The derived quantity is 5478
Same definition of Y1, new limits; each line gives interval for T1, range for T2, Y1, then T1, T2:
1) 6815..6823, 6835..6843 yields 5670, 54.7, 49.1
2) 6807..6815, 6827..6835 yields 4984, 49.5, 51.3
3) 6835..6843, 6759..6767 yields 4768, 49.1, 48.1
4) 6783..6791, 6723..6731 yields 4573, 46.9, 50.5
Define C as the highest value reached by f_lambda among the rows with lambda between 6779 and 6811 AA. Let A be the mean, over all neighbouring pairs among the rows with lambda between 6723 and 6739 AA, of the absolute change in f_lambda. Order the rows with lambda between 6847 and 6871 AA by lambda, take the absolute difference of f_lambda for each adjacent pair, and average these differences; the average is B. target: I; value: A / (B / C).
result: 5.6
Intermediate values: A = 0.19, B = 0.22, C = 6.309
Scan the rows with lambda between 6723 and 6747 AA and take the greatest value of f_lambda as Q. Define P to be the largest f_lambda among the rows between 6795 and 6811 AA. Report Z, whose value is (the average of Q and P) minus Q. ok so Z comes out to -0.31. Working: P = 6.309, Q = 6.935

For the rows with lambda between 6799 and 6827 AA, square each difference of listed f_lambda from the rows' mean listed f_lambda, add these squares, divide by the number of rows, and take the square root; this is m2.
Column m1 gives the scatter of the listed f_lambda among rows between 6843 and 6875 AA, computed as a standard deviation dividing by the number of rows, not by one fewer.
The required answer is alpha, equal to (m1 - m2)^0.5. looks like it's 0.07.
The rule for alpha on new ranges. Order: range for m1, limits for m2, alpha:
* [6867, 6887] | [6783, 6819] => 0.12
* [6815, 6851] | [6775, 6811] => 0.26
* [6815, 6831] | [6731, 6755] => 0.45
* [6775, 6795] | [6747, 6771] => 0.32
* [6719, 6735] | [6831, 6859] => 0.14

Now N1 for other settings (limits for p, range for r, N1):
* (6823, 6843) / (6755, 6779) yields 6.20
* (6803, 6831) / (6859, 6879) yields 6.35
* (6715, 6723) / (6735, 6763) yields 6.31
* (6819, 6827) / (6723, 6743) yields 6.42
